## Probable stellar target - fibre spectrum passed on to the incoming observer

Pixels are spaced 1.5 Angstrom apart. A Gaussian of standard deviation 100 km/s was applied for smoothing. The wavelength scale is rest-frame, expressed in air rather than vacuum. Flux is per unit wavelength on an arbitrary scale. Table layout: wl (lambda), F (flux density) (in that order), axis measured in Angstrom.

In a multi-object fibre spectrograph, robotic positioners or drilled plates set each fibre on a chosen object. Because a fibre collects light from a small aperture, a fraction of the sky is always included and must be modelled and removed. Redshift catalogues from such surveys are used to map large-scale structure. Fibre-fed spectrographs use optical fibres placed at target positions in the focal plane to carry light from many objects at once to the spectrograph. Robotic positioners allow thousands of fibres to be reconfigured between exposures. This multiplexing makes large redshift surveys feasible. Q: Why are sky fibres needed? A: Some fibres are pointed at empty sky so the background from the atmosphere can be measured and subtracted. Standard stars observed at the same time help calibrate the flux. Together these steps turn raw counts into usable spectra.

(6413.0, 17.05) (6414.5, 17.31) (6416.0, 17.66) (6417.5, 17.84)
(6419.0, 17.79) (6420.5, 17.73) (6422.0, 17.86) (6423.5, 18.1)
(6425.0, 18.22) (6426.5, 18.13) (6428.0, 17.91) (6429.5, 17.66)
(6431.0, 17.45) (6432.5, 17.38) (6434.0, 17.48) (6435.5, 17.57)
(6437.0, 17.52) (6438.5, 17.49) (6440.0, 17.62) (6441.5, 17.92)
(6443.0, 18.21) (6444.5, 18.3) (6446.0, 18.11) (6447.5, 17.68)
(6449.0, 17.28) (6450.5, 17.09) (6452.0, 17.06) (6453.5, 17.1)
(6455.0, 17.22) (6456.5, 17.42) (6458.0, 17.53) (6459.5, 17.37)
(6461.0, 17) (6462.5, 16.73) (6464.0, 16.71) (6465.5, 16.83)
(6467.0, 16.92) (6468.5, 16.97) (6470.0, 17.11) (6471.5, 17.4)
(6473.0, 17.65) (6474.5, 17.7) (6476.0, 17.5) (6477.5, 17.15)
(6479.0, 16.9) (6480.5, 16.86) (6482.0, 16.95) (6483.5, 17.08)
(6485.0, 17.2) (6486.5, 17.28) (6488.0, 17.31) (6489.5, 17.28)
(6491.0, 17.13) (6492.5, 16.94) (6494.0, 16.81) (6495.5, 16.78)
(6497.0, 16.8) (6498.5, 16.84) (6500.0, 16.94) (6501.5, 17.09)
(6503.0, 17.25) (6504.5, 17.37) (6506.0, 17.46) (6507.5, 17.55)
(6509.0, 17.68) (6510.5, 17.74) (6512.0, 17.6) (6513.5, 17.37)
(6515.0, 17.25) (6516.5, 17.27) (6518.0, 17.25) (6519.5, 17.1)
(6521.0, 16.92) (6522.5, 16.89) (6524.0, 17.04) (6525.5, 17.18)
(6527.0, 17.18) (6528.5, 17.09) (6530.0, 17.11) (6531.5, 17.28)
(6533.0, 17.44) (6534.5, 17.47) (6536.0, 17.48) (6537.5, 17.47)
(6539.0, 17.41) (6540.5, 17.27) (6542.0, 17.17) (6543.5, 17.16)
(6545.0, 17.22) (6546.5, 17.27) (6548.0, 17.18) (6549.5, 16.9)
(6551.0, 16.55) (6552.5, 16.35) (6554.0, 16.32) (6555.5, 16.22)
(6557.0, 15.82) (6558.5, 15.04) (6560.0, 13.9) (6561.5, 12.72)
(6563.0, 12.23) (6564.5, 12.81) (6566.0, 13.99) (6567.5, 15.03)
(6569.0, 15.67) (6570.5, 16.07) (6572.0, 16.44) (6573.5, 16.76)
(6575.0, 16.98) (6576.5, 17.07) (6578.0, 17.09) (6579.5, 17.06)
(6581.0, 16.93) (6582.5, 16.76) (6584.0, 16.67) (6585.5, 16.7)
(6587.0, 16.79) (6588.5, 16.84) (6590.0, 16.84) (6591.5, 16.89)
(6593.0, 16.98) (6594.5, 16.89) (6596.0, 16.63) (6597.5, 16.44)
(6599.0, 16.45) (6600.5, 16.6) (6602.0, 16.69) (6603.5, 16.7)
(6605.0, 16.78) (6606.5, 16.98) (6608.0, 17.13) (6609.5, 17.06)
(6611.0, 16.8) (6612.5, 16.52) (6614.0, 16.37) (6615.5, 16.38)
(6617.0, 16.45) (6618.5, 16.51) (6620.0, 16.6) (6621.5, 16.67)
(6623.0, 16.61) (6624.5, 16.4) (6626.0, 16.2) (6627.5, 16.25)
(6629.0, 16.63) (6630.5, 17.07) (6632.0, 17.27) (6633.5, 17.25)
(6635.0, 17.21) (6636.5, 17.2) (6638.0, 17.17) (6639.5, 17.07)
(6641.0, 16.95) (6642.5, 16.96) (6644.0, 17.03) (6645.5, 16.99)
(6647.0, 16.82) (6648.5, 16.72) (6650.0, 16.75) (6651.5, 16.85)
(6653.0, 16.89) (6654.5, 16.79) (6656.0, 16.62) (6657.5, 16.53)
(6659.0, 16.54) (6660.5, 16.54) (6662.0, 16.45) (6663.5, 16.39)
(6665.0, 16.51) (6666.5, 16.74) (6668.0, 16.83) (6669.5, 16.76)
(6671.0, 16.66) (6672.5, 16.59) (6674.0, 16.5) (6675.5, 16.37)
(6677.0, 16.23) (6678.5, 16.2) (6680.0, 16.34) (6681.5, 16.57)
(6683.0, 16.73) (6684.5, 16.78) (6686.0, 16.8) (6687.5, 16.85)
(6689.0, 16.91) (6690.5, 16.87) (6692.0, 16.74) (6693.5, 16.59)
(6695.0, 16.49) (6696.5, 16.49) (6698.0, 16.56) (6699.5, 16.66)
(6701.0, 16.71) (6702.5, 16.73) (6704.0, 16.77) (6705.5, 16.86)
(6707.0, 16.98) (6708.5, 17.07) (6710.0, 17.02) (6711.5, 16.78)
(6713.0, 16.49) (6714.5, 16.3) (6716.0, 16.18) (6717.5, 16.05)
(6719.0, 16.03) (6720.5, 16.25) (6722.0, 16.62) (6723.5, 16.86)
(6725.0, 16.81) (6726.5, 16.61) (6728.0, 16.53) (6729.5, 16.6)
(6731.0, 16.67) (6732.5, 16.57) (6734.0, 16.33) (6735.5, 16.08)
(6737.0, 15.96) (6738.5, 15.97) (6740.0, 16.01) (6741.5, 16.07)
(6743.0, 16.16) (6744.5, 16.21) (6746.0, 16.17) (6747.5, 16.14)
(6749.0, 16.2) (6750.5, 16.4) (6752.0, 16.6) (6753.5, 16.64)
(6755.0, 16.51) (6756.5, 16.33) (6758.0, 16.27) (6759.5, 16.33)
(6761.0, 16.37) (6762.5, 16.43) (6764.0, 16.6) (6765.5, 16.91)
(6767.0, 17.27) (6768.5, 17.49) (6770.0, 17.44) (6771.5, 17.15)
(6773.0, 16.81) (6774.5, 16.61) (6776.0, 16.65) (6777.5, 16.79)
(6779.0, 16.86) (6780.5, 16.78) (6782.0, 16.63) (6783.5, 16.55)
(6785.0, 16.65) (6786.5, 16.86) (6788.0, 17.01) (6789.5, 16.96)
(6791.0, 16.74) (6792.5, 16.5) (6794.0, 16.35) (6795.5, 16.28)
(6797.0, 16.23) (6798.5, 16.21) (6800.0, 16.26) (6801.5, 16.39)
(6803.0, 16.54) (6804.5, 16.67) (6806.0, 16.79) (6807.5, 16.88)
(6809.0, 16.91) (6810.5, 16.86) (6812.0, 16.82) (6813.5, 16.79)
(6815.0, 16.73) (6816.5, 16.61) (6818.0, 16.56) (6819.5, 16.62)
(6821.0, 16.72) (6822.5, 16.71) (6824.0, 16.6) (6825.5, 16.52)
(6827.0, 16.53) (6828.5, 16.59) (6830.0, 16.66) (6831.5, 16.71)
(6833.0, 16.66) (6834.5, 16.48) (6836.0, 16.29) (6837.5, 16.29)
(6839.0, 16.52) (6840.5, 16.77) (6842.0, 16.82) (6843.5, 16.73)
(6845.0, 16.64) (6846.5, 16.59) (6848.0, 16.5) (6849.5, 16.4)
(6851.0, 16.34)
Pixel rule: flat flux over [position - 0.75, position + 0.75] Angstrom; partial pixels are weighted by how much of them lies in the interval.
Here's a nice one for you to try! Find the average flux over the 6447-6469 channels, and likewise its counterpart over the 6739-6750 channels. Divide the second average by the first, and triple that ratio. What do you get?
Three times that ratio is 2.83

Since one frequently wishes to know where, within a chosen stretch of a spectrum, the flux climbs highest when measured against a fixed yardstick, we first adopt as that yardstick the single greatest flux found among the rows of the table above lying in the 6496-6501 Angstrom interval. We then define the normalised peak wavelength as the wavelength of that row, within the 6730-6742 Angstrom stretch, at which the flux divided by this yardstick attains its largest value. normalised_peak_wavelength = 6731.0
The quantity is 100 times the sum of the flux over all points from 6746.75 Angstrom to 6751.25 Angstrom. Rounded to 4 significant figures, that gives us 4874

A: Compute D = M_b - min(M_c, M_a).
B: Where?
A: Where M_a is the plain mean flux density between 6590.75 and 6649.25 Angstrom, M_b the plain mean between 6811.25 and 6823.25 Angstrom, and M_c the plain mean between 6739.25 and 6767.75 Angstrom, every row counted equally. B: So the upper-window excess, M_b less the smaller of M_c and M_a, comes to 0.29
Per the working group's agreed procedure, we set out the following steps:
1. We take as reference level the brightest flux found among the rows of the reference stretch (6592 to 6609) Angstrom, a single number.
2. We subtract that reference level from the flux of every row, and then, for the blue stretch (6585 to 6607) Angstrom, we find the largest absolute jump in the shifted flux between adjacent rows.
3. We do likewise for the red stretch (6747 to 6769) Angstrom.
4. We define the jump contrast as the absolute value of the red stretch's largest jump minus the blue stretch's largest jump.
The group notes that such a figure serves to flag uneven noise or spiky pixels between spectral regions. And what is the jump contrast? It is 0.10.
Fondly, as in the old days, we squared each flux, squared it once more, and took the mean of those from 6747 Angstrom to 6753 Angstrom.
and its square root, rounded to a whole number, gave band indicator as 267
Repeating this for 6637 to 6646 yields 290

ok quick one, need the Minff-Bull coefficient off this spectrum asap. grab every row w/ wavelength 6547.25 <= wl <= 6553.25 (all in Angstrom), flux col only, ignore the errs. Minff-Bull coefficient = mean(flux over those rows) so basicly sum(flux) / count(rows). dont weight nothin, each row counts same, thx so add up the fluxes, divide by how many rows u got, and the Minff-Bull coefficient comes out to 16.7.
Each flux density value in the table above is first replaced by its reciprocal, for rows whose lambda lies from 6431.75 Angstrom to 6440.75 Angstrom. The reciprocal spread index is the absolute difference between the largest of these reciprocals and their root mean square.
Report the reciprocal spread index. 0.0004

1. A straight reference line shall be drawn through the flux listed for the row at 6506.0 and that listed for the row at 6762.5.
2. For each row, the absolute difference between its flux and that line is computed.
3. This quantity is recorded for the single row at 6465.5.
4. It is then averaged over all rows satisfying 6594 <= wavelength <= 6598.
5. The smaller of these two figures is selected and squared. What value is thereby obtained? 0.20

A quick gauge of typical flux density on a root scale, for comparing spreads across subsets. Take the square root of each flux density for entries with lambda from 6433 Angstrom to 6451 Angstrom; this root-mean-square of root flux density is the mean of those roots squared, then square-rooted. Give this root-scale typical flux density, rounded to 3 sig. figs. 4.21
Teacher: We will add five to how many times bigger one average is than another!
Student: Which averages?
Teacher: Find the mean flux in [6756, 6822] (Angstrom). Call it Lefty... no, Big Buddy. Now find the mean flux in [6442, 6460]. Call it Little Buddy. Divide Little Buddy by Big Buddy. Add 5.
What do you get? 6.051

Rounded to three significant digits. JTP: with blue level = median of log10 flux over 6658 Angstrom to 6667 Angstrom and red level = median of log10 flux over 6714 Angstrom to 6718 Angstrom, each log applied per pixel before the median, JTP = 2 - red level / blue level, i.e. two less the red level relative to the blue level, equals 1.01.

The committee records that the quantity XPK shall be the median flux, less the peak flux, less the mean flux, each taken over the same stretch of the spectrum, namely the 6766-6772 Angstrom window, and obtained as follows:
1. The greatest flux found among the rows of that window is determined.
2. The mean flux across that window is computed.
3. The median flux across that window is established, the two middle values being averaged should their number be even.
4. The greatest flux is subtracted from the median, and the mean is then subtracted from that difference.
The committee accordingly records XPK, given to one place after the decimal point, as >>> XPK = -17.5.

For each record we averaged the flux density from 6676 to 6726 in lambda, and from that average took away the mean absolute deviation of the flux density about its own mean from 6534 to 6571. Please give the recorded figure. 15.3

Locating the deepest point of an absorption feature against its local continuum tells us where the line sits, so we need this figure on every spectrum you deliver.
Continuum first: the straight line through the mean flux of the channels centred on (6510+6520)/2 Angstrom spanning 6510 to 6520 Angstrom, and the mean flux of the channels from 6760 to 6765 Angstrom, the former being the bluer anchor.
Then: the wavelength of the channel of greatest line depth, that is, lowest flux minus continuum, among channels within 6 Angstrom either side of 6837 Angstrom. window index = 6836.0 Angstrom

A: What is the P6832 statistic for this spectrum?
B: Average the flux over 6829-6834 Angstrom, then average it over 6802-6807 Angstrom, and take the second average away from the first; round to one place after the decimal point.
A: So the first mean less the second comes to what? 0.0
